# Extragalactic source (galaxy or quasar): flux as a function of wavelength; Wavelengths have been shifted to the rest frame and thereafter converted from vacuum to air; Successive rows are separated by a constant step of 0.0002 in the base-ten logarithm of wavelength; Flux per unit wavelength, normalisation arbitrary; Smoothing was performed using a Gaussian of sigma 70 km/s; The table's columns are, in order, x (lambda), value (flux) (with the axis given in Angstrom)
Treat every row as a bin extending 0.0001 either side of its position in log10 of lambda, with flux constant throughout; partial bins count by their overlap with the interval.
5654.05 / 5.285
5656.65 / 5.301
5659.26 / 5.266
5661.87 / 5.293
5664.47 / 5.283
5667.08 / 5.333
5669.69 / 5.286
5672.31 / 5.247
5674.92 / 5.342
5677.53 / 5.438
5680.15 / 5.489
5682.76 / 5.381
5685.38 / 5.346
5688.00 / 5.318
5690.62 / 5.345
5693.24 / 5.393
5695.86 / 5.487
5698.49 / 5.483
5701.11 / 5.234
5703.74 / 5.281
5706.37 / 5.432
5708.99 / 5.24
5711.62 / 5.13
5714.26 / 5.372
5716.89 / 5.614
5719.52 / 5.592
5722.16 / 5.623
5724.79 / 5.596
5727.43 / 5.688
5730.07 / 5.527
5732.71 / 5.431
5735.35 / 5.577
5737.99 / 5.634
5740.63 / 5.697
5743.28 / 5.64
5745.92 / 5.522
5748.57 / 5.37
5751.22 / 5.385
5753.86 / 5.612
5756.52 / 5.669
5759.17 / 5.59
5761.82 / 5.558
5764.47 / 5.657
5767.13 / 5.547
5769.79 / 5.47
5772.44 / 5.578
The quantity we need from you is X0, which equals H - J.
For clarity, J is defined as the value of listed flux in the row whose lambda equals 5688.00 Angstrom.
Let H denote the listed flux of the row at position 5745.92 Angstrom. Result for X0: 0.20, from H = 5.522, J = 5.318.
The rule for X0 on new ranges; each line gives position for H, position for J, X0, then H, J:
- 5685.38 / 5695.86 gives -0.14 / 5.346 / 5.487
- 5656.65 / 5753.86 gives -0.31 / 5.301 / 5.612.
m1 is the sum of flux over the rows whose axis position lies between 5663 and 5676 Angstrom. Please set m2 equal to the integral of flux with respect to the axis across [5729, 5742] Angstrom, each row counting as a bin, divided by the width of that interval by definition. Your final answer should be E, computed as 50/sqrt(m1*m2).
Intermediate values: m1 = 26.5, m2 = 5.57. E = 4.11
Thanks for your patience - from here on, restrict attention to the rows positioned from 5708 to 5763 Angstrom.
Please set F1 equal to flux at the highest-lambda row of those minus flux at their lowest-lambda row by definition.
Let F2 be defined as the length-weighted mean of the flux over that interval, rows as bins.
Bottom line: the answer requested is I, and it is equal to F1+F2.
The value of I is 5.8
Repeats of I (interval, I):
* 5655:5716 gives 5.4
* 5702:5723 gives 5.7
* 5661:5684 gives 5.4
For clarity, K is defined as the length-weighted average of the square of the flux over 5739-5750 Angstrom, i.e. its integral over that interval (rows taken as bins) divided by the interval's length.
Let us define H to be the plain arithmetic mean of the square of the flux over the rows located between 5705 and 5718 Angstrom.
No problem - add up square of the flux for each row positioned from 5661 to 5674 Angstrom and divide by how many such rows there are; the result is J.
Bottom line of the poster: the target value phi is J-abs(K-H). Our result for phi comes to 25.8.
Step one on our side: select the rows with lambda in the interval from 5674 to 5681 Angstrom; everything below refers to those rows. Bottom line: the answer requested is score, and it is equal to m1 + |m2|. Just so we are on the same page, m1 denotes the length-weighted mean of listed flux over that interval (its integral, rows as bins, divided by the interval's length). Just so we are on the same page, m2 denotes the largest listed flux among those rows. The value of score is 10.9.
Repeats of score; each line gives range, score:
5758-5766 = 11.3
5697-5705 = 10.8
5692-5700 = 10.9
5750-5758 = 11.2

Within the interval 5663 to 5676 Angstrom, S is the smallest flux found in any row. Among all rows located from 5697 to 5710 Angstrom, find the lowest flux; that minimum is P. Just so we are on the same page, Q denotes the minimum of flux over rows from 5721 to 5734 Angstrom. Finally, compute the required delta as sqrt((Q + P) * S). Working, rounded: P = 5.234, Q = 5.431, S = 5.247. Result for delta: 7.48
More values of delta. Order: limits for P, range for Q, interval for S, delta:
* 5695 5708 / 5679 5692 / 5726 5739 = 7.57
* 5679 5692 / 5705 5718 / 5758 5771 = 7.56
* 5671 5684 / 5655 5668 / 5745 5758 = 7.51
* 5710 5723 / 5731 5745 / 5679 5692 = 7.49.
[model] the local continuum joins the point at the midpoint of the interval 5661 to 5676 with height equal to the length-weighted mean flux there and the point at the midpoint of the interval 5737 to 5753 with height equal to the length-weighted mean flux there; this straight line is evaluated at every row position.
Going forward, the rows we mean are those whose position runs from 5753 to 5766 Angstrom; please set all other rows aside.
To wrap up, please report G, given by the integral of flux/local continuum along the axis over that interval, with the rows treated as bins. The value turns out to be 13.1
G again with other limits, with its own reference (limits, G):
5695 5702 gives 7.0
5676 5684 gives 8.2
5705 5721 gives 15.9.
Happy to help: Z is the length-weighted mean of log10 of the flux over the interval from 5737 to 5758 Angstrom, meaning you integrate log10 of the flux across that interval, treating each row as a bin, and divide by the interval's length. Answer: 0.745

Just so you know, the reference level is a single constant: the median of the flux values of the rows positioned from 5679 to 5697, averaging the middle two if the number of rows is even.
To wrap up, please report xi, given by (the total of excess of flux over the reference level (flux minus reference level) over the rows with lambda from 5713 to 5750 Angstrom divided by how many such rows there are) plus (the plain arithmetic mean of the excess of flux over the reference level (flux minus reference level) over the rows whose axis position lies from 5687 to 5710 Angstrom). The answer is 0.16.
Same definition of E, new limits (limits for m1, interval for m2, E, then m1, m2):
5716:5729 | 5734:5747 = 3.98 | 28.1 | 5.62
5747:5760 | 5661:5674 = 4.14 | 27.6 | 5.29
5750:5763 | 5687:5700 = 4.08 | 27.8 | 5.41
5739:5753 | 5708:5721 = 4.10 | 27.6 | 5.39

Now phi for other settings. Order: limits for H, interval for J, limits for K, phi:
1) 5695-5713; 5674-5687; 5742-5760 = 26.8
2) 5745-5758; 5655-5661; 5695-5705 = 26.3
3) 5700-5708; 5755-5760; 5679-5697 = 30.9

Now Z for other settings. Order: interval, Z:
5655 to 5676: 0.724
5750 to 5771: 0.745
